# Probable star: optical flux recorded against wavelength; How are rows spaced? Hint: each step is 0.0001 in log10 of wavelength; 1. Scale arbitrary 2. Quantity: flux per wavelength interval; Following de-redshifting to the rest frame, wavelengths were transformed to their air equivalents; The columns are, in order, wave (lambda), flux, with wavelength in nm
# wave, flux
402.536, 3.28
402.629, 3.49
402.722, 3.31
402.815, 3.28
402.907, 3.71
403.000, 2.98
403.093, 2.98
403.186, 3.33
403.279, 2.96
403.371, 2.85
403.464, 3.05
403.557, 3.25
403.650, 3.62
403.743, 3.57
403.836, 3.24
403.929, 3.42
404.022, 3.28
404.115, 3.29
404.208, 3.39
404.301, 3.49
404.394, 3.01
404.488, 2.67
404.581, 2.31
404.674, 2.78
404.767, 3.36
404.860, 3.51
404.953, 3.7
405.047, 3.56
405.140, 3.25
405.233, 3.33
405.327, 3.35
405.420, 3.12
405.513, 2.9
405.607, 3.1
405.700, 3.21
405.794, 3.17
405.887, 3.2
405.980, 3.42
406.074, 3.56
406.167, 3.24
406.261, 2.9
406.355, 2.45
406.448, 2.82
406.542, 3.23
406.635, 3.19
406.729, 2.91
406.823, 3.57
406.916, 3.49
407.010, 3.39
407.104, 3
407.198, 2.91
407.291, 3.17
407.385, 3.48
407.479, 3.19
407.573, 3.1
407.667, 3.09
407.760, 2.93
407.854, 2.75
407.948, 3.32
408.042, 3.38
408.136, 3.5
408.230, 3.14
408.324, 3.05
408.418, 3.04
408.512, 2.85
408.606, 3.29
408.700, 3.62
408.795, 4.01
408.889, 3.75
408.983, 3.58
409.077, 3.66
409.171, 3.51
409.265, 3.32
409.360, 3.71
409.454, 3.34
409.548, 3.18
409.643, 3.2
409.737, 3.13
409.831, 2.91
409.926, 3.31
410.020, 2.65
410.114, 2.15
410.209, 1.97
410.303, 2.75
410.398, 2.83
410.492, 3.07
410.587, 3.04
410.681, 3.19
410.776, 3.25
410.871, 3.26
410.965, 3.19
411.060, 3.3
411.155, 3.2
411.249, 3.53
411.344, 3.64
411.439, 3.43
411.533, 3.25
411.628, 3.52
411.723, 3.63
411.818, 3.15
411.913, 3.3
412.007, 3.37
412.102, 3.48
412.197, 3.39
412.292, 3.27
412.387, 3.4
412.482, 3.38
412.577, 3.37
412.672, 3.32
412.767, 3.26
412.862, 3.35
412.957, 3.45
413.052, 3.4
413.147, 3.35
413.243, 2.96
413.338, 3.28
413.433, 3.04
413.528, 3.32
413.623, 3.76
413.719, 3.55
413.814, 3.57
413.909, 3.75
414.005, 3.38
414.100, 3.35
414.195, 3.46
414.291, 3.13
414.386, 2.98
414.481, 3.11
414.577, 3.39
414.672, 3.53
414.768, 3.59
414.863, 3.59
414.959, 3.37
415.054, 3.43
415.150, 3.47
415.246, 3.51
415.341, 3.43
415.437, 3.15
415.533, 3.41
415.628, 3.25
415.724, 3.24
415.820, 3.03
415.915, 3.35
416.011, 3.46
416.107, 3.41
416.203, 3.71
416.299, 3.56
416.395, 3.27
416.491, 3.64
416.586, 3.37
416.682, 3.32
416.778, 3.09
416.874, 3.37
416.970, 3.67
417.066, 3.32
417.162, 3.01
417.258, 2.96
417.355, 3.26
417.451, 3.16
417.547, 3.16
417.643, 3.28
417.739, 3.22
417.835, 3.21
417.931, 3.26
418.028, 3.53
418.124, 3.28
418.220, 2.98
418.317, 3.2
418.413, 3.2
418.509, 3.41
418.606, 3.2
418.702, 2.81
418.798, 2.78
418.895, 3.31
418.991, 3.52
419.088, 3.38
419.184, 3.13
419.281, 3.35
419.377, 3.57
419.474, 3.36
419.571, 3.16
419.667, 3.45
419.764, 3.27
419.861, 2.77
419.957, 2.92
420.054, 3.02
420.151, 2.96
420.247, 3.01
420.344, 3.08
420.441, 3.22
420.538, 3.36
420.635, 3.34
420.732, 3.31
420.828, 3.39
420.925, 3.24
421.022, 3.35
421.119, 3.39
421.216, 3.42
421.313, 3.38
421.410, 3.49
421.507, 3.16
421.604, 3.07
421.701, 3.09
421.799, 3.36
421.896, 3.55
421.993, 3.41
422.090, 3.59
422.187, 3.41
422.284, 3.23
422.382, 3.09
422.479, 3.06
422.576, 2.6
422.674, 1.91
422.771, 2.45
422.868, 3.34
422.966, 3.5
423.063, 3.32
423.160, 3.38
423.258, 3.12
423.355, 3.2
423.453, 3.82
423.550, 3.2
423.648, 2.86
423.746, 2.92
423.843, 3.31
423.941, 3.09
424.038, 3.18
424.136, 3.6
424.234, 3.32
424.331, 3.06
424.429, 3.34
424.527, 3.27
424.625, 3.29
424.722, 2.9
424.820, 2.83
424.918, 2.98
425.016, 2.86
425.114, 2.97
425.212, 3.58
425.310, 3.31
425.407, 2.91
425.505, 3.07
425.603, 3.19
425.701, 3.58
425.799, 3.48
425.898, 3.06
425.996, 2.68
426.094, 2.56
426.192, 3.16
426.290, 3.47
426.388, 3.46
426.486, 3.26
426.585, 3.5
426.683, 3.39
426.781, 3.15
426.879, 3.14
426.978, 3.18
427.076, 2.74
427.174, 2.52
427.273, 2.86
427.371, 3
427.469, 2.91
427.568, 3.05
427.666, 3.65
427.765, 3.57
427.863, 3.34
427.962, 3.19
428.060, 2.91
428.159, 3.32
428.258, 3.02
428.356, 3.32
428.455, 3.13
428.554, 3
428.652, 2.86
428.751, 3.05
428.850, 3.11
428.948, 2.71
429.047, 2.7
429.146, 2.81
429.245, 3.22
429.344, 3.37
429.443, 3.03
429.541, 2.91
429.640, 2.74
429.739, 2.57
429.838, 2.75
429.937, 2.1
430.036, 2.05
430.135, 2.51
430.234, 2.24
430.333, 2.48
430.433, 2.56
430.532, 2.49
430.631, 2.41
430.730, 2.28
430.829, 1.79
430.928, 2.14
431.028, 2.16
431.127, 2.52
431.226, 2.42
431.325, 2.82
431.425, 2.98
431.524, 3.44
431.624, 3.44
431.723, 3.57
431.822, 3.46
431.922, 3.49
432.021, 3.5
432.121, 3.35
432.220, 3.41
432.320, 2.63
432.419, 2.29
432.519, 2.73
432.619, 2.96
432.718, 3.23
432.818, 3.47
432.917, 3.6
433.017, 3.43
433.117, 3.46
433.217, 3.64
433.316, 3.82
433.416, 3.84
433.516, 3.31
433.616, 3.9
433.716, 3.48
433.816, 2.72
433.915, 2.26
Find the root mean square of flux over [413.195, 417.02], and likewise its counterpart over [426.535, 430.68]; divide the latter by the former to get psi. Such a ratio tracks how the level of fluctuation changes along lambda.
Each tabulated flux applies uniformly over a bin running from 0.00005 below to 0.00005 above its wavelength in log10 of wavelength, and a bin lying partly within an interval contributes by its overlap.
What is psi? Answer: 0.869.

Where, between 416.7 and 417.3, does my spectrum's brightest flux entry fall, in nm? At 416.970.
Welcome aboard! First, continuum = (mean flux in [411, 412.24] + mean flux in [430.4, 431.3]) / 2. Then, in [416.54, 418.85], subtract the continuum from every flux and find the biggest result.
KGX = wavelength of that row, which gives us 416.970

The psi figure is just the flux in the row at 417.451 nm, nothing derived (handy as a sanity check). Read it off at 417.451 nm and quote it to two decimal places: 3.16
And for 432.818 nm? 3.47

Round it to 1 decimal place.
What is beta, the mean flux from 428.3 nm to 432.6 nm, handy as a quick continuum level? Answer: 2.8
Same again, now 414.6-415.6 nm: 3.4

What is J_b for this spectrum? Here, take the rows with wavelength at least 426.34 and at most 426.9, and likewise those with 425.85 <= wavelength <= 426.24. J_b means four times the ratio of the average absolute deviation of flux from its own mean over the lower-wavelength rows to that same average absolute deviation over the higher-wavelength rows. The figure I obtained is 7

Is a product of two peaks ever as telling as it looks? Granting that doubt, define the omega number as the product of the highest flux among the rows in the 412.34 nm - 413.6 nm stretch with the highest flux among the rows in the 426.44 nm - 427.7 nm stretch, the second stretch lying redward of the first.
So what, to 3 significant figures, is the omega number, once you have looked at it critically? 12.6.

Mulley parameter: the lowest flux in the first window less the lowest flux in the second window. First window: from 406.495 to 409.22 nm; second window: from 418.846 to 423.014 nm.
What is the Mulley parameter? 0.8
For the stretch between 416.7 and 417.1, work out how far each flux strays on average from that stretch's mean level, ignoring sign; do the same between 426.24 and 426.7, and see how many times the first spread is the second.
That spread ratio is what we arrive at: 2.2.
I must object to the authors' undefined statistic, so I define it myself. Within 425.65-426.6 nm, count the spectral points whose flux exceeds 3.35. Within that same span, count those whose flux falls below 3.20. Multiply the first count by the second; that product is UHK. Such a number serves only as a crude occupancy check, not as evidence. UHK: 20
